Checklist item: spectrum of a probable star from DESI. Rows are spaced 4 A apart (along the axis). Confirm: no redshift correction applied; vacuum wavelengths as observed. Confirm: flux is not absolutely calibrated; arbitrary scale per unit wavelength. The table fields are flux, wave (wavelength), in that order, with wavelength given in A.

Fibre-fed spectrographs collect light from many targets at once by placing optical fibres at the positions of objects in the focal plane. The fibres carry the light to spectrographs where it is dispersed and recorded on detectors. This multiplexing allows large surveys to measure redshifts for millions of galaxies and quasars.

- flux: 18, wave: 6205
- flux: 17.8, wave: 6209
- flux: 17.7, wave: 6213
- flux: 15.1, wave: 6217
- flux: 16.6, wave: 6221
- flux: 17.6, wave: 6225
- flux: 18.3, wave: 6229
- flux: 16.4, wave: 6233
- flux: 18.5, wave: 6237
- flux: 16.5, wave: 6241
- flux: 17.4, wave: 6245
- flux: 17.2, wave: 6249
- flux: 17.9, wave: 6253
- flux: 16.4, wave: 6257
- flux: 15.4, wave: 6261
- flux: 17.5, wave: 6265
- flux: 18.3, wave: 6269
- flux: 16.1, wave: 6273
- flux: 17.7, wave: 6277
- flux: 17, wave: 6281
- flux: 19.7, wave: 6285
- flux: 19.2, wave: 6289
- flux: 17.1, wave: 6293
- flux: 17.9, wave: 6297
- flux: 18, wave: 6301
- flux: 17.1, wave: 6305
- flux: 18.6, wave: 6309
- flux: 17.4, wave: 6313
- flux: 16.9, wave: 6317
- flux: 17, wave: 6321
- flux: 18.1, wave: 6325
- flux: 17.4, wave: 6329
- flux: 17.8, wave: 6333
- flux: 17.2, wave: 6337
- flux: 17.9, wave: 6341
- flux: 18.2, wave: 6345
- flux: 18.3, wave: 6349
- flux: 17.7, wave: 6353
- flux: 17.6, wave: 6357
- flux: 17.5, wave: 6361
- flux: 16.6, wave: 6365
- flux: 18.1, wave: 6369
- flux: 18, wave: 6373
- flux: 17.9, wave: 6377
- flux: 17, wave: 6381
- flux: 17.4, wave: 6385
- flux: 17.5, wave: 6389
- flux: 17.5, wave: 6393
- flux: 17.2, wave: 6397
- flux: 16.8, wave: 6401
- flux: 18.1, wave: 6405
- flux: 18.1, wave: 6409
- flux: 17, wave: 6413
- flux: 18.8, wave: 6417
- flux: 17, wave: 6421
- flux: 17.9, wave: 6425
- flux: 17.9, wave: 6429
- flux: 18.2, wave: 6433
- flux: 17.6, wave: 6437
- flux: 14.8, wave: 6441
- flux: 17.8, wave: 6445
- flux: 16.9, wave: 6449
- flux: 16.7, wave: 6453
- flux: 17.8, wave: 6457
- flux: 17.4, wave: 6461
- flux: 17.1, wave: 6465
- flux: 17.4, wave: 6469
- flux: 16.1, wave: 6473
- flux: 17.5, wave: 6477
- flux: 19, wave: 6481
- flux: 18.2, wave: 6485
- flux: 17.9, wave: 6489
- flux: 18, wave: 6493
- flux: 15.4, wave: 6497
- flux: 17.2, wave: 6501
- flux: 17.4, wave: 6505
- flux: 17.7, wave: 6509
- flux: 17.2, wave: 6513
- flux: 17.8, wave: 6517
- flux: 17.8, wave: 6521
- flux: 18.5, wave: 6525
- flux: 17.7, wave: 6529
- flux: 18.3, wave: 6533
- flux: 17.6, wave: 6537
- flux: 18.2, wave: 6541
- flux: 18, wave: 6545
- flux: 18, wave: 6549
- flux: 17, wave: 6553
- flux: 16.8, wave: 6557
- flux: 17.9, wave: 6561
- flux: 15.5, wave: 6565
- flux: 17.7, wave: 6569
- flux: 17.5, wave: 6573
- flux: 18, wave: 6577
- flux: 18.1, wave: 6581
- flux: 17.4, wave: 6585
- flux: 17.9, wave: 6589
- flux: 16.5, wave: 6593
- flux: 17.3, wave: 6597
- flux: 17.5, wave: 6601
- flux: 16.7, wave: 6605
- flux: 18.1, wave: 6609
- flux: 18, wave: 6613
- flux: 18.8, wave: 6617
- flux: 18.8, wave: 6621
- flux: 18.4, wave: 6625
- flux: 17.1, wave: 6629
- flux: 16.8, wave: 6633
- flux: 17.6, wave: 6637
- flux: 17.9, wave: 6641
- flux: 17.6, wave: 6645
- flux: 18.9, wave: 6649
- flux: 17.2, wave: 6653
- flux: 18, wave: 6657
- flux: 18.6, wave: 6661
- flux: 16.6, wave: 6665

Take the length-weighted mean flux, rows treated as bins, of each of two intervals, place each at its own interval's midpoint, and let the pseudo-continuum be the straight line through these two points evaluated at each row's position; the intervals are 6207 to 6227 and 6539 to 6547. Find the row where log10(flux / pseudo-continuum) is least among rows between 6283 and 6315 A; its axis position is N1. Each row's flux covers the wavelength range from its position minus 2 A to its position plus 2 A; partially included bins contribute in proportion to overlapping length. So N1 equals 6305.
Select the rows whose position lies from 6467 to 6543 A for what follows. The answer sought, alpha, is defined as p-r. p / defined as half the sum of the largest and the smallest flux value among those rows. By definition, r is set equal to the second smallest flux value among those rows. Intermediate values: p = 17.2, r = 16.1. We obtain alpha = 1.1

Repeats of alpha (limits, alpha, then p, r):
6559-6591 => -0.6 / 16.8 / 17.4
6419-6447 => -0.5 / 16.5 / 17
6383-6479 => 0.7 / 16.8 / 16.1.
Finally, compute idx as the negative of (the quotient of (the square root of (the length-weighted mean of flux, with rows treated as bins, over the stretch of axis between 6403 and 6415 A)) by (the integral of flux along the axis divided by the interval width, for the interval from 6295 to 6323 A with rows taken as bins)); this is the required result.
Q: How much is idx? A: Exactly -0.240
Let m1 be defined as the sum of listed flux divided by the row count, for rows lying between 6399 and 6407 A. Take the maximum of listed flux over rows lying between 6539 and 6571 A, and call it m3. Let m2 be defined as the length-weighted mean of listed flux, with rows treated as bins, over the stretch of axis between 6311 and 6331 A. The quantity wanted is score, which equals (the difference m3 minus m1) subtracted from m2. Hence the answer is 16.6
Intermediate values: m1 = 17.45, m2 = 17.4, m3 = 18.2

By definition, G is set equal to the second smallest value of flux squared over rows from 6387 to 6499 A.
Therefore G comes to 237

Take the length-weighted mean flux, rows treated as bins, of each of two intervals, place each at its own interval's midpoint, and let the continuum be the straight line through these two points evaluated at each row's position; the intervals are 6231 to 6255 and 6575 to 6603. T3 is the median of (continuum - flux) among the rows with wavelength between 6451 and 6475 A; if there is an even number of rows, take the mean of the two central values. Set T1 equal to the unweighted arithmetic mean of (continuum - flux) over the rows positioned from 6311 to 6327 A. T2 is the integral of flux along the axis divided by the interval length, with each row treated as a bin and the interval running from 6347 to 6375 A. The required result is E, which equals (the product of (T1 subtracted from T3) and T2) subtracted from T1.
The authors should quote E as -3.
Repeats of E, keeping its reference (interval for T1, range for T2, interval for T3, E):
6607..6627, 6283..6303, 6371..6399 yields -15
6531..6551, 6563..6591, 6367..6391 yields -4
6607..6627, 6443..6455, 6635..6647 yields -15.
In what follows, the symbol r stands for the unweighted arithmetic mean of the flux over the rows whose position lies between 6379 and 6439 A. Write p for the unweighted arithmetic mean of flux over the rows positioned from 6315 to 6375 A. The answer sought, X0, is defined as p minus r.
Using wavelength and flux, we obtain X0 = 0.0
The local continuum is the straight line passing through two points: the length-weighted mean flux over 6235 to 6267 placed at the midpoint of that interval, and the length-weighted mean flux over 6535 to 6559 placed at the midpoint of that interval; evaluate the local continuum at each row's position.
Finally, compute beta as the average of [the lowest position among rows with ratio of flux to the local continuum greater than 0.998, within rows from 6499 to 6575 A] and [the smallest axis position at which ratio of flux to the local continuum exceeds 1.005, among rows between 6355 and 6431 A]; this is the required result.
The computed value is 6433 A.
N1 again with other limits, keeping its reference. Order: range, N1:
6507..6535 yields 6513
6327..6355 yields 6337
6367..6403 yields 6401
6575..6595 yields 6593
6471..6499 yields 6497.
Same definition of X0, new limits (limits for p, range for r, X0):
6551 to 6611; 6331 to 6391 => -0.3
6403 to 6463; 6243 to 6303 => -0.1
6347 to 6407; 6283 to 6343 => -0.3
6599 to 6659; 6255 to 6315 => 0.3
